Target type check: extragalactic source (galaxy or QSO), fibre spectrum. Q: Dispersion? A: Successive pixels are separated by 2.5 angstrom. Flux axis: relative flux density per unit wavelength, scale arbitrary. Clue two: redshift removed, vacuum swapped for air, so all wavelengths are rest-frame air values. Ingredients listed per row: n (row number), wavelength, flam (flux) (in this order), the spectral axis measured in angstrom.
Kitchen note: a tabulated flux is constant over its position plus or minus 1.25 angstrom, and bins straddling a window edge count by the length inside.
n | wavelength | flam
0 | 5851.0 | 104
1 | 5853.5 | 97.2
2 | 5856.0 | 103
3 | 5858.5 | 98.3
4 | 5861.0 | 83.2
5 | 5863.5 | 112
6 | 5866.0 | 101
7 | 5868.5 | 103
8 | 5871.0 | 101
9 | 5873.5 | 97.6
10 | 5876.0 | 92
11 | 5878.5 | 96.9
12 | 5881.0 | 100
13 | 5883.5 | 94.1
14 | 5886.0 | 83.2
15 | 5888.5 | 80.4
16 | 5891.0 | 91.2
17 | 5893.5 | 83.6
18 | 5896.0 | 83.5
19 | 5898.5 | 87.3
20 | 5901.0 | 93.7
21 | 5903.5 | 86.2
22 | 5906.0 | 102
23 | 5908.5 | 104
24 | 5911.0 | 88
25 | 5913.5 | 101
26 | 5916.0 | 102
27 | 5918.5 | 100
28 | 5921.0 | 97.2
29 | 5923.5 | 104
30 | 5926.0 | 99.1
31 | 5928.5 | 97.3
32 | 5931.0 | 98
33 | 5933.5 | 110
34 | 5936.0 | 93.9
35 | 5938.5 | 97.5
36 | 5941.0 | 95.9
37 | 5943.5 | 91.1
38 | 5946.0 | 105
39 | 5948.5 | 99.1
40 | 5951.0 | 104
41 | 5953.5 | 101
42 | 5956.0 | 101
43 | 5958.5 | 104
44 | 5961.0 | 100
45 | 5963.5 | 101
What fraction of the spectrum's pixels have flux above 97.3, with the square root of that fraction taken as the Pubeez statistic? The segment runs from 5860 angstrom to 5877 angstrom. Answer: 0.85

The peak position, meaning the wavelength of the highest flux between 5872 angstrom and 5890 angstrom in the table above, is 5881.0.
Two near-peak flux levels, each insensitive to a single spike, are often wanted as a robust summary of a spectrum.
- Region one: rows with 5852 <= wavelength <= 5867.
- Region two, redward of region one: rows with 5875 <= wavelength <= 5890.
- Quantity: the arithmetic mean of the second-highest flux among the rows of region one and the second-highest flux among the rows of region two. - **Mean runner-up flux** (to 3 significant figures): 100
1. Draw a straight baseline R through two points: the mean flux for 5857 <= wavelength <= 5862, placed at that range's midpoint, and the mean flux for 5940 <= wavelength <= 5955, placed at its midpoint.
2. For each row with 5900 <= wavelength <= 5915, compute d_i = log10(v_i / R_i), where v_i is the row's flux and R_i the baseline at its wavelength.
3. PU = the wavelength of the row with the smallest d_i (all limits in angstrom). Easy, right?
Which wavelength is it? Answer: 5903.5 angstrom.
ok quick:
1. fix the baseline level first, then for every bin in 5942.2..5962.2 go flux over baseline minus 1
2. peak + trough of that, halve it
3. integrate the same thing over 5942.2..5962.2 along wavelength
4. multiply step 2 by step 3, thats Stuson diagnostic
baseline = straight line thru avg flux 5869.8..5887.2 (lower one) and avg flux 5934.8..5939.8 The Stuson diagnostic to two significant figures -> 0.023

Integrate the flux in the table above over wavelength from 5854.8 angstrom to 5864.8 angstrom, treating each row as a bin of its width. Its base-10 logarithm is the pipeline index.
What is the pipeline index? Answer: 3.00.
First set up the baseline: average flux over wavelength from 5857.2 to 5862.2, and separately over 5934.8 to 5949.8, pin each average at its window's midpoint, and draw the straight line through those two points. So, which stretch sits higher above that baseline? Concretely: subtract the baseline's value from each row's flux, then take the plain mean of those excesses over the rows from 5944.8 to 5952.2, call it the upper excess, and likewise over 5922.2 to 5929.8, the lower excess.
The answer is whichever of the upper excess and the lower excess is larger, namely 5.1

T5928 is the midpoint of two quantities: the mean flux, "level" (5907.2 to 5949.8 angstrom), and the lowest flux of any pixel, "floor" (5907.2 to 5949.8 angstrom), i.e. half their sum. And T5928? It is 94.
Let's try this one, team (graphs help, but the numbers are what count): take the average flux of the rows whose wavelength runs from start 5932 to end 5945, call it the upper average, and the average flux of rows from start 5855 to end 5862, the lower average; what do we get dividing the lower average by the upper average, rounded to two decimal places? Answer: 0.97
